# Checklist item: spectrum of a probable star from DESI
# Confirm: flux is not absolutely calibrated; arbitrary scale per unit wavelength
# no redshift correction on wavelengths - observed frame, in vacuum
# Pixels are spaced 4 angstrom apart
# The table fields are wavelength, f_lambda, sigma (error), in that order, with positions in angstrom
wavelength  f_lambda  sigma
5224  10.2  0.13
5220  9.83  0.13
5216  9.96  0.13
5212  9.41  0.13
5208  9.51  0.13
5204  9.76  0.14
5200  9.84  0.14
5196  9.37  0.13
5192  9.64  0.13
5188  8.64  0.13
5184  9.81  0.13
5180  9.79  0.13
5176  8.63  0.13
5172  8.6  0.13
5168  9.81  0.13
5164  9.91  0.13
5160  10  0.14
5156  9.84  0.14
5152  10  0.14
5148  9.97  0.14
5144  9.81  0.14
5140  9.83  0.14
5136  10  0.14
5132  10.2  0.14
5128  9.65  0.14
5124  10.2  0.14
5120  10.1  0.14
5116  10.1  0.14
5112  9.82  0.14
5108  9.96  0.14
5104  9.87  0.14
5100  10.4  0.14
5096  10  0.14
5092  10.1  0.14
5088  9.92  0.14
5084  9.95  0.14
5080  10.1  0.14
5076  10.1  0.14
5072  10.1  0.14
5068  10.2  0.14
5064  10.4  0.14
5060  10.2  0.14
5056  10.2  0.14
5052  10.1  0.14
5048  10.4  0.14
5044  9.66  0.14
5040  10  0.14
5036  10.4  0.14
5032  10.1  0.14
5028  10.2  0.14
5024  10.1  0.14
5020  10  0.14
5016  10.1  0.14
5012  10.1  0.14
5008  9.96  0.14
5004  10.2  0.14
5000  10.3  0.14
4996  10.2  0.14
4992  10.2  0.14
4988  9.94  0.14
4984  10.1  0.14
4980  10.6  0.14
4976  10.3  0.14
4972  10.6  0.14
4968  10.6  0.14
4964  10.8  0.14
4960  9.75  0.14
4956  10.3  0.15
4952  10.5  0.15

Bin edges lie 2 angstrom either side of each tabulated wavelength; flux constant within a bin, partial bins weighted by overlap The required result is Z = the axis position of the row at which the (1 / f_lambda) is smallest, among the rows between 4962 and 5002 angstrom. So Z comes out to 4964 angstrom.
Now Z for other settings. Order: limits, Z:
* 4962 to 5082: 4964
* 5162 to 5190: 5164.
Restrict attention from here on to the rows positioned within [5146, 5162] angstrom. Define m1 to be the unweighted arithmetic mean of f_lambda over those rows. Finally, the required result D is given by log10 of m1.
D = 1.00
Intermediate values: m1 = 10.0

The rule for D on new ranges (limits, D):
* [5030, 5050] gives 1.00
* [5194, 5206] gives 0.98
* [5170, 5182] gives 0.95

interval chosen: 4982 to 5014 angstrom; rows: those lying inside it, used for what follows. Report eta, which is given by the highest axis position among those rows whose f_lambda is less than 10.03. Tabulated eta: 5008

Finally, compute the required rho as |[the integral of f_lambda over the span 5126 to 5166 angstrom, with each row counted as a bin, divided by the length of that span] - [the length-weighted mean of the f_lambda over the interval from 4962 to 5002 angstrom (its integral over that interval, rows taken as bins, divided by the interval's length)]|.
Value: 0.44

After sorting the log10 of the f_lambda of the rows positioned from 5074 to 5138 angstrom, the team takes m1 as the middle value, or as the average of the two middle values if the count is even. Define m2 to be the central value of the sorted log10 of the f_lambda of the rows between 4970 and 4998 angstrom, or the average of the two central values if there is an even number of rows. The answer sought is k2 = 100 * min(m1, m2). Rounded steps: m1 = 1.00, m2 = 1.01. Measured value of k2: 100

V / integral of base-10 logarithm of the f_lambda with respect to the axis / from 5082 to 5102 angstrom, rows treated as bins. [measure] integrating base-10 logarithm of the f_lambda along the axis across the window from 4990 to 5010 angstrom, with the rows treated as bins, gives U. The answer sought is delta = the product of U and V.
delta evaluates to 404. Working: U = 20.1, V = 20.1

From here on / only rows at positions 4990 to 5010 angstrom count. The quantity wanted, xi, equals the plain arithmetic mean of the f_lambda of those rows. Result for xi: 10.2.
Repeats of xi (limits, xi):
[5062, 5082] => 10.2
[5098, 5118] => 10.0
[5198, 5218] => 9.7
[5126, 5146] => 9.9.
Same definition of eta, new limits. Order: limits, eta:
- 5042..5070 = 5044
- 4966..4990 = 4988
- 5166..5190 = 5188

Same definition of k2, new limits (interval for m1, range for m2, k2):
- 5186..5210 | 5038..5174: 98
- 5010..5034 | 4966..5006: 100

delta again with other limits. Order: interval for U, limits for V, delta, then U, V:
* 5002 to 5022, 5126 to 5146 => 399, 20.1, 19.9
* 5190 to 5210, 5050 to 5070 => 397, 19.7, 20.2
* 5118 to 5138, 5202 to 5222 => 395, 20.0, 19.7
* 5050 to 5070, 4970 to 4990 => 409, 20.2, 20.3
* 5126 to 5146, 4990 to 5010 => 401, 19.9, 20.1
